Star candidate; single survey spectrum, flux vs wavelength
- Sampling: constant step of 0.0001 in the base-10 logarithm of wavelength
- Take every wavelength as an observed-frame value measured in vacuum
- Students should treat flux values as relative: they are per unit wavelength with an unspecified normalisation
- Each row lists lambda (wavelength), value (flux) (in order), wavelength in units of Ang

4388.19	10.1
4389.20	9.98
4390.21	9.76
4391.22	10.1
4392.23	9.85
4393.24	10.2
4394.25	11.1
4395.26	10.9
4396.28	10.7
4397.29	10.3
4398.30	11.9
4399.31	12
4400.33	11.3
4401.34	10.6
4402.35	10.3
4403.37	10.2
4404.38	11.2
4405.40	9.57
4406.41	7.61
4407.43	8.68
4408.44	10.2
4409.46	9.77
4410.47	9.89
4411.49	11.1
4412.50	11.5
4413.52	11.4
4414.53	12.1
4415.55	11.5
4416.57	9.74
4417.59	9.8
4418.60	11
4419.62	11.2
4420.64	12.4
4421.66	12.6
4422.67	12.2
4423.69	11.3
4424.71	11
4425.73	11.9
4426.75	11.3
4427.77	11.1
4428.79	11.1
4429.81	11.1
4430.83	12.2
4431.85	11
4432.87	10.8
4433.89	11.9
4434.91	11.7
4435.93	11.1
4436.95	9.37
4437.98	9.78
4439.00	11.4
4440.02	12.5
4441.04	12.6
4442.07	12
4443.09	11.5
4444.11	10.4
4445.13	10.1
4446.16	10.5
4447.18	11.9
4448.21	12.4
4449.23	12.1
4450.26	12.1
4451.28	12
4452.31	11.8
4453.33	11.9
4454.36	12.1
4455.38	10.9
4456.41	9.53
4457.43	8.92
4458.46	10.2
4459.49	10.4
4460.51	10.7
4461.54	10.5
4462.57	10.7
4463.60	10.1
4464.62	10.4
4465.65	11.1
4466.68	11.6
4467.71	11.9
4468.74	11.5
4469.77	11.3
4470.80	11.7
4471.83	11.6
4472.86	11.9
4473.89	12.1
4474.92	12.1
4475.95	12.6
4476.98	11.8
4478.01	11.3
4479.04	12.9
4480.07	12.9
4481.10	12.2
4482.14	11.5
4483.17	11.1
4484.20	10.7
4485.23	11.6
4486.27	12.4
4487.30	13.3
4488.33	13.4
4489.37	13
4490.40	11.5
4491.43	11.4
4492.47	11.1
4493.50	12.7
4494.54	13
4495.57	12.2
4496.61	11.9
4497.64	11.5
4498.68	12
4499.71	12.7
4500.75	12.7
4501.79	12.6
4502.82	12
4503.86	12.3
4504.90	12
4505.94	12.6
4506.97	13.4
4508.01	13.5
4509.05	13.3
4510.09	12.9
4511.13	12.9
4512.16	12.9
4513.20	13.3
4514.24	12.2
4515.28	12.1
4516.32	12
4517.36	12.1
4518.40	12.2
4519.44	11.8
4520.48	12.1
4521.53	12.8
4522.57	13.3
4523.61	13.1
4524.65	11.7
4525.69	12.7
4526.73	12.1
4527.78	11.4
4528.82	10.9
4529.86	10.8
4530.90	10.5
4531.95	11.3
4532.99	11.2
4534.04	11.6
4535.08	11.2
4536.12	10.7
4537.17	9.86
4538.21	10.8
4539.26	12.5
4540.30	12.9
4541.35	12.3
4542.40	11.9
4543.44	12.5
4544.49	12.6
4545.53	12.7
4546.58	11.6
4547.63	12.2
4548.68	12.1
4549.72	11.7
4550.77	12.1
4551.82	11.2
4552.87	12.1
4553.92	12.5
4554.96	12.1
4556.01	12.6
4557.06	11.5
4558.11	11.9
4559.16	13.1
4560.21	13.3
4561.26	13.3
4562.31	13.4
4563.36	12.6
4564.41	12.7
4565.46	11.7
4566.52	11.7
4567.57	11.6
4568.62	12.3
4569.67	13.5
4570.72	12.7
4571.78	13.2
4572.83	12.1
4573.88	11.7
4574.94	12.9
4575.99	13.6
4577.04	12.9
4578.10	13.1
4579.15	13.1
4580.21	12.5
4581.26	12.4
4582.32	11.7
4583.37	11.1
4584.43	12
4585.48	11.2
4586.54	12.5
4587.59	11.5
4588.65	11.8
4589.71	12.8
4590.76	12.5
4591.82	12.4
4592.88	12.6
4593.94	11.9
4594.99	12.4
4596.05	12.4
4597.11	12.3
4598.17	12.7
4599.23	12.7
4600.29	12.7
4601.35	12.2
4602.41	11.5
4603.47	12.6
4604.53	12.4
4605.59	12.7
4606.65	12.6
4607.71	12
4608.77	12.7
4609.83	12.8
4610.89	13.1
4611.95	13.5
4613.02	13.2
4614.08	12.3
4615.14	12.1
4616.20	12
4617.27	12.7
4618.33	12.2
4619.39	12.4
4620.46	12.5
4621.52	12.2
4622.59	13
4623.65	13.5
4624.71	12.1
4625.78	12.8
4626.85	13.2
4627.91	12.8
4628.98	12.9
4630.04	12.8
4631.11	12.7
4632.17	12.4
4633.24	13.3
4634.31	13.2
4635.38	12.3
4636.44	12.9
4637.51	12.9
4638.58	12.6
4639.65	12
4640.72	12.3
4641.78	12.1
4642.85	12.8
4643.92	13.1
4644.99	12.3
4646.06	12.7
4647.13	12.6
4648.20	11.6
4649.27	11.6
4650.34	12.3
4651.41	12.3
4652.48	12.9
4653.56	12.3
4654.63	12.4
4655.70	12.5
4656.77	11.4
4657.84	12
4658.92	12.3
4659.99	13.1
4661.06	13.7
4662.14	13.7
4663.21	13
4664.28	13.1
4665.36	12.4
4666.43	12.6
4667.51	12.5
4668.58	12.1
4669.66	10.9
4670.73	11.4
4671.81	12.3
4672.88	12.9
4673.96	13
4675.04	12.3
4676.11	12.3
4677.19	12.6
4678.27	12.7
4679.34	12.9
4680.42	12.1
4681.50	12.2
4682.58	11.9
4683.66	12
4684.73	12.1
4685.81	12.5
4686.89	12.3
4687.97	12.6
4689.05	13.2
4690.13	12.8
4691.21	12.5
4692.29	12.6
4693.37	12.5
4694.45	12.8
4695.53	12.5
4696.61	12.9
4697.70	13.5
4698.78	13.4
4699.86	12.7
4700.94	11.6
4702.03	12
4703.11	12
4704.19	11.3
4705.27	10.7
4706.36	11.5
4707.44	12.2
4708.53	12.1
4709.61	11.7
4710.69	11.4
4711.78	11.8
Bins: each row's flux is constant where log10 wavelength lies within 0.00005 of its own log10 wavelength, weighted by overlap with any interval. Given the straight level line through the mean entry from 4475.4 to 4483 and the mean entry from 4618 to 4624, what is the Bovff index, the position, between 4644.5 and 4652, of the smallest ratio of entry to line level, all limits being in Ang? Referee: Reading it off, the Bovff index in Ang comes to 4649.27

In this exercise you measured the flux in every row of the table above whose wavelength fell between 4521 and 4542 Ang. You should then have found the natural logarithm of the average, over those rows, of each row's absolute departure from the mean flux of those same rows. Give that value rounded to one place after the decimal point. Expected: -0.2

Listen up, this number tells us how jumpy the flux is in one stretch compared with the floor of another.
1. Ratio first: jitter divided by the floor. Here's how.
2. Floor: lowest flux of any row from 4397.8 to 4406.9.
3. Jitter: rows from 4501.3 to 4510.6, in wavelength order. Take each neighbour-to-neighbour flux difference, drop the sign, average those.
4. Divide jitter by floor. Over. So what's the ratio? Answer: 0.054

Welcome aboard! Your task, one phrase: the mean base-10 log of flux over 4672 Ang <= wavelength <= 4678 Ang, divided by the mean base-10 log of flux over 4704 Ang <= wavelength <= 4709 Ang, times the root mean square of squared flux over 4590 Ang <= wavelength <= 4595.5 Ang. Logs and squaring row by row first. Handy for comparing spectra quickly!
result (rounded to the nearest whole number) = 158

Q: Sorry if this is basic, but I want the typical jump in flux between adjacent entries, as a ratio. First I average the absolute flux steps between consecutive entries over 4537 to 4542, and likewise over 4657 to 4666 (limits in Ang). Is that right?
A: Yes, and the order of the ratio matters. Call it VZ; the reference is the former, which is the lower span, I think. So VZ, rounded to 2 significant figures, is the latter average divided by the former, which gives 0.50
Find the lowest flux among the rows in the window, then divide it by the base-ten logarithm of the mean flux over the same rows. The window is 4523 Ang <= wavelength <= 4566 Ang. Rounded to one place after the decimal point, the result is 9.1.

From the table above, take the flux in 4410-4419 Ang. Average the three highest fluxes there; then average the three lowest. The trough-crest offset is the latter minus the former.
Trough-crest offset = -1.9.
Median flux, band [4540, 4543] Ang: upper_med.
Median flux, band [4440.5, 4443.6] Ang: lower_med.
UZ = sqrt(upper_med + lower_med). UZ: 4.93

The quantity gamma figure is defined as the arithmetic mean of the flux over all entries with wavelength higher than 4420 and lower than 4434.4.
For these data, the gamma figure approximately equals 11.6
